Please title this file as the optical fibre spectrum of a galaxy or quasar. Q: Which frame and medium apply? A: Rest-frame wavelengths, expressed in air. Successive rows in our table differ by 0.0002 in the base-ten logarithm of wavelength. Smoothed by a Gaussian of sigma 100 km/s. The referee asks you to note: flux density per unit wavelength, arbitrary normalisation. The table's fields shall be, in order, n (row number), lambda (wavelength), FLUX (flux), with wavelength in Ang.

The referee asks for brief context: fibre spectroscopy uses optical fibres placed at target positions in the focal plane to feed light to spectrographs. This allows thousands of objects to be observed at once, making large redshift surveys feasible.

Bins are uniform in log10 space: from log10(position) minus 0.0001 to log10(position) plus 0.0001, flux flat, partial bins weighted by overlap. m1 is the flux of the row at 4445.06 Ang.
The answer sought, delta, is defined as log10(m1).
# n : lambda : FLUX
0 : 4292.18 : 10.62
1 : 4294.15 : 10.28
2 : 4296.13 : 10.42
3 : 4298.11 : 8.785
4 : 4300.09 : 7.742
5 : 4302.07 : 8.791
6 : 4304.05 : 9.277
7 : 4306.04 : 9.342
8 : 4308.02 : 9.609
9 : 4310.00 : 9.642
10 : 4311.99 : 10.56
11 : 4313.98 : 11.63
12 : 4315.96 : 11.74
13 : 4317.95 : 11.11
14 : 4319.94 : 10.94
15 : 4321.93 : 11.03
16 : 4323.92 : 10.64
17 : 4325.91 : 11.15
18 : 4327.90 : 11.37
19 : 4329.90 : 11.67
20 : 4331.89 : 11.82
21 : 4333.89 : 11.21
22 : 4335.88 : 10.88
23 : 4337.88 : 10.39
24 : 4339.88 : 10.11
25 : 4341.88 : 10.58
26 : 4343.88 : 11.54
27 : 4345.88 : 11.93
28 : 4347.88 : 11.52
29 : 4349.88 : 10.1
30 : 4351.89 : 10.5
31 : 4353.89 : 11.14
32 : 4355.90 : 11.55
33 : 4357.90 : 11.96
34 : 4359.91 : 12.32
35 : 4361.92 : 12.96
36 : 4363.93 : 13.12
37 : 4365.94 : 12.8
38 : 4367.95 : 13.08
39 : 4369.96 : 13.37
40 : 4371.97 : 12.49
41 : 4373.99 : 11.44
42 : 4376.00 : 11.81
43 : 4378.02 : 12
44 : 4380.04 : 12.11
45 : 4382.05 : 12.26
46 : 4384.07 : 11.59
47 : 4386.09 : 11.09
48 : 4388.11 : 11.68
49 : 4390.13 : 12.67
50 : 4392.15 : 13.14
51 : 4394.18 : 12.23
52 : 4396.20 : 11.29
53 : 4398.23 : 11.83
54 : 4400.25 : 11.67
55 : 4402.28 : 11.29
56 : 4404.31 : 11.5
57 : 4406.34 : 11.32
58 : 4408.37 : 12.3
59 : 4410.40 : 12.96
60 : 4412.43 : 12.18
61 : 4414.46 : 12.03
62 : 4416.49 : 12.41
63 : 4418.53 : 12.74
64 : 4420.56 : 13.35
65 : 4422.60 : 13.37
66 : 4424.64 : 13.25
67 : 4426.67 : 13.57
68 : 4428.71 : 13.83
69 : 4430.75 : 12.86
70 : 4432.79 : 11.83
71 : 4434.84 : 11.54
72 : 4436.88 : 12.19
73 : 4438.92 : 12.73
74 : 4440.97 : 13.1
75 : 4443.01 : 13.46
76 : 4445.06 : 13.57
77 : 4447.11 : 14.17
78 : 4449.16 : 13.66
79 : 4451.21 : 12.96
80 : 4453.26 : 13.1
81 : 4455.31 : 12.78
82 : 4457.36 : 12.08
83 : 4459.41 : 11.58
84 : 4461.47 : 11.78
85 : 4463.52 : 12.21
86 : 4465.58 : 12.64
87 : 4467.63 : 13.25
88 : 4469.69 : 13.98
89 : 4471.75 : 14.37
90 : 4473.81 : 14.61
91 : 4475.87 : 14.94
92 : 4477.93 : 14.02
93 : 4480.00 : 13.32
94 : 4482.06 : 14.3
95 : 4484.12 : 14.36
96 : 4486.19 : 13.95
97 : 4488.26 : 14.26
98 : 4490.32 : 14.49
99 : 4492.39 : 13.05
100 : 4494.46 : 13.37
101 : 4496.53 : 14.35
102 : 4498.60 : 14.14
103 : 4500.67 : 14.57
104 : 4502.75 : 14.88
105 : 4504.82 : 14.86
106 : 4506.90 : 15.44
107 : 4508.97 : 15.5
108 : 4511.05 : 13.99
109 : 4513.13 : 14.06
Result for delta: 1.133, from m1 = 13.57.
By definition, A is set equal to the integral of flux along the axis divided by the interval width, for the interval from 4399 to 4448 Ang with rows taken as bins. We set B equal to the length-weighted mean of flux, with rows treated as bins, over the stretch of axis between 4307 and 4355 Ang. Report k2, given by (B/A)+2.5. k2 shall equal 3.37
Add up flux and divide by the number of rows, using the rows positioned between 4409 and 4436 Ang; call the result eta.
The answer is 12.8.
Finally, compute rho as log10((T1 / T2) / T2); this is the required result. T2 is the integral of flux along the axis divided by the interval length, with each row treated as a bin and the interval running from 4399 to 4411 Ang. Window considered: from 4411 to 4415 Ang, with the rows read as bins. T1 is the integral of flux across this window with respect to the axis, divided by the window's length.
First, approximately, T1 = 12.2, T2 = 11.80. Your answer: -1.06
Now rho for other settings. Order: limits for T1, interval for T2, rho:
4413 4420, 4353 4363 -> -1.06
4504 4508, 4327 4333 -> -0.95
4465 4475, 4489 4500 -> -1.15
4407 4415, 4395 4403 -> -1.03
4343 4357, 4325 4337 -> -1.06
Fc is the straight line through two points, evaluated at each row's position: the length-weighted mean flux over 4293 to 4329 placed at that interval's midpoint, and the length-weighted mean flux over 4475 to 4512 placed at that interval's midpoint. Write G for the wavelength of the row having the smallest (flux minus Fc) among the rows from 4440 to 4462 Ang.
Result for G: 4459.41 Ang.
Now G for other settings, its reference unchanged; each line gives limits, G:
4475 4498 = 4492.39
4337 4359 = 4349.88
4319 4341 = 4339.88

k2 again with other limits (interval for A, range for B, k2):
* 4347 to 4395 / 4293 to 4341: 3.37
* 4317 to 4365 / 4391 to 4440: 3.60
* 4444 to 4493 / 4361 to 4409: 3.40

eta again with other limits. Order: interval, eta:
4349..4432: 12.2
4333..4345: 10.8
